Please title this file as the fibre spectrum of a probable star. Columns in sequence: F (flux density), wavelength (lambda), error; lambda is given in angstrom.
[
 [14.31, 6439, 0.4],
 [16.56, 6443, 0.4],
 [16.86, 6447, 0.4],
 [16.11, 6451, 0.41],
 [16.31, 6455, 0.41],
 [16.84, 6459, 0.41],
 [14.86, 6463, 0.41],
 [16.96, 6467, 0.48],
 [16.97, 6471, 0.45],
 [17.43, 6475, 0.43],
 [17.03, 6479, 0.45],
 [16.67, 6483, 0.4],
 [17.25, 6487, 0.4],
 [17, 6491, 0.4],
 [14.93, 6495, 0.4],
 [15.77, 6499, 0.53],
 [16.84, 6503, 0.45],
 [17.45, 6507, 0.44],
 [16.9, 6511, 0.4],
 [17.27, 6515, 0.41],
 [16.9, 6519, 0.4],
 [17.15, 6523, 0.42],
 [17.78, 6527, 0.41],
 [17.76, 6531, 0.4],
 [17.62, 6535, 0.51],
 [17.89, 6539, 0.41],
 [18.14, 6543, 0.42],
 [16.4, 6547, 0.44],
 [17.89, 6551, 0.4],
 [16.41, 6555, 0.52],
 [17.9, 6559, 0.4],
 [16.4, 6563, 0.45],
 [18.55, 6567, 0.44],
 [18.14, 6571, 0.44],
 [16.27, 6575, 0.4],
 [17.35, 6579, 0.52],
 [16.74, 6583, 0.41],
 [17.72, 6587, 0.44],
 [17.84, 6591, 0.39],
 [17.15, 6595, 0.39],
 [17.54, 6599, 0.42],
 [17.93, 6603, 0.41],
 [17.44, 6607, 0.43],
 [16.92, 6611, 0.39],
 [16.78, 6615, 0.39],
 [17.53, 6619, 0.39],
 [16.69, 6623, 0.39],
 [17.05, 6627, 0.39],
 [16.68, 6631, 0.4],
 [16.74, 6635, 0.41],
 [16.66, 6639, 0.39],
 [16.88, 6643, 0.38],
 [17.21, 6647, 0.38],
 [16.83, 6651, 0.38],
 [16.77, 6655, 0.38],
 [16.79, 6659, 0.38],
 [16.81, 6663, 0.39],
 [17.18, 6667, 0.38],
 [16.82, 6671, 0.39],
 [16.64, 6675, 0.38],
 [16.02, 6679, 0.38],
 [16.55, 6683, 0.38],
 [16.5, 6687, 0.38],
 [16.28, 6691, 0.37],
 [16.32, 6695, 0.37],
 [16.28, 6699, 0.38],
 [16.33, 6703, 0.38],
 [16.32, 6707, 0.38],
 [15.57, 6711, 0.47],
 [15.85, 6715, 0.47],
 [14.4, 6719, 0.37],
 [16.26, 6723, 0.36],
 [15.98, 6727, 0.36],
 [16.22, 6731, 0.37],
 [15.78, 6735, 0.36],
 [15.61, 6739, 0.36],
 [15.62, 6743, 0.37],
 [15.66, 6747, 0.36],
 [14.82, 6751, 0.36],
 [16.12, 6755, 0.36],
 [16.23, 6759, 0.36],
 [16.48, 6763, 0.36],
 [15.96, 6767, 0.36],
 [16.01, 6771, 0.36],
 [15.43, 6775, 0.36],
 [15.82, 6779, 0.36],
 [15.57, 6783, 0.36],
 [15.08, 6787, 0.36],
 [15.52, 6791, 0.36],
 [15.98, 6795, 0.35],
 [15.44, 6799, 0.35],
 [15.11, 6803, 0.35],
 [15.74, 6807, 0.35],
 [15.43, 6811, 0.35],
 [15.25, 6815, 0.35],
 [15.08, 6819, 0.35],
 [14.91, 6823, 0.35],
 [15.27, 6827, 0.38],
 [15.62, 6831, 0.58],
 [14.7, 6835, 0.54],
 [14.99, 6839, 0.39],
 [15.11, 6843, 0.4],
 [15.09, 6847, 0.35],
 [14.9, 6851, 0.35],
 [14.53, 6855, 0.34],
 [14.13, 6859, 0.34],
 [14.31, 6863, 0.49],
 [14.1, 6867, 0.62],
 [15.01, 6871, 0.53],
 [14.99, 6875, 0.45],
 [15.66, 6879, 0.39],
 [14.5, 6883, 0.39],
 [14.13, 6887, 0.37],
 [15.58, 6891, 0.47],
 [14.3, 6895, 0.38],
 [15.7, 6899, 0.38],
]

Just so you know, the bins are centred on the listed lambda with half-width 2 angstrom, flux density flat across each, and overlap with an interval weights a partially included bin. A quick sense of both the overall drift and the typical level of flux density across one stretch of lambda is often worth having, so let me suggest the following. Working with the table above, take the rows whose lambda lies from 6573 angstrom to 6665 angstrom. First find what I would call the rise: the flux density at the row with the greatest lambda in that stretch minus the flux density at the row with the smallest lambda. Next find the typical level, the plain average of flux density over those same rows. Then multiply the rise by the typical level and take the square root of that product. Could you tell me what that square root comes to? 3.0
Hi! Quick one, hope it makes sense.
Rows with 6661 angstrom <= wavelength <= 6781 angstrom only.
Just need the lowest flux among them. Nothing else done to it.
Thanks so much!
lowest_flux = 14.4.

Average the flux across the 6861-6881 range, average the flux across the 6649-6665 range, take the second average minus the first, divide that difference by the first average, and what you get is 0.13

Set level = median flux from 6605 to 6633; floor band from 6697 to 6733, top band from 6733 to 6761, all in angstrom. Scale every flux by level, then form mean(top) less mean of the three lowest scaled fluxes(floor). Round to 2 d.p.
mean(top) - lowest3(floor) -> 0.02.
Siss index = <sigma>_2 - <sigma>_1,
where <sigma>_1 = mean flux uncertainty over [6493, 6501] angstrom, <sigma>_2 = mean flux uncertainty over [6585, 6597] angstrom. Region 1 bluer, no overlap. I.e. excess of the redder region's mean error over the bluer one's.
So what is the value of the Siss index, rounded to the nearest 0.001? -0.058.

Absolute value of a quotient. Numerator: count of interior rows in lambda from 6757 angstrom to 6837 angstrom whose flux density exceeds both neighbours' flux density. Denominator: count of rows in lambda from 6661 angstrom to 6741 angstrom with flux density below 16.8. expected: 0.4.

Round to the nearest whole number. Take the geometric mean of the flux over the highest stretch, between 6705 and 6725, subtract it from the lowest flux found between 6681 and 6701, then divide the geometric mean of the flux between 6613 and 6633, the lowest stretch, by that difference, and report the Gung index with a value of 28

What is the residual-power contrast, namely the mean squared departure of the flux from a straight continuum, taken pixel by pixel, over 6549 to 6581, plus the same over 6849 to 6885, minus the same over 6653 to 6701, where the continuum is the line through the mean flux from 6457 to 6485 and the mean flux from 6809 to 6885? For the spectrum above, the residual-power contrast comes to 1.4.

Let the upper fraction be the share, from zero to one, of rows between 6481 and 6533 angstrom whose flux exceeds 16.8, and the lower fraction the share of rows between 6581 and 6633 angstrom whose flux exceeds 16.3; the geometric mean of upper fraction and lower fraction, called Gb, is 0.88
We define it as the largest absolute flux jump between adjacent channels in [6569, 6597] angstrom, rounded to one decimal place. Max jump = 1.9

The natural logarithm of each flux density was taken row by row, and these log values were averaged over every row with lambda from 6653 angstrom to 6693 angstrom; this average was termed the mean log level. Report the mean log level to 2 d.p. 2.81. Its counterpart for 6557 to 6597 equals 2.86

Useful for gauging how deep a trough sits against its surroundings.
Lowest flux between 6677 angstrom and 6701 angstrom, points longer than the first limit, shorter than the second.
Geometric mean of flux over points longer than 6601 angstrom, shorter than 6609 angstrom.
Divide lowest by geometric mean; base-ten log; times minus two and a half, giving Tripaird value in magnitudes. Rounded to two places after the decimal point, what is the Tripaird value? 0.11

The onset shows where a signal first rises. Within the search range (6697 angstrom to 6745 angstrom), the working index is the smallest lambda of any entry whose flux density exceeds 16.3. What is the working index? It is 6703 angstrom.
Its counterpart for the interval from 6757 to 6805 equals 6763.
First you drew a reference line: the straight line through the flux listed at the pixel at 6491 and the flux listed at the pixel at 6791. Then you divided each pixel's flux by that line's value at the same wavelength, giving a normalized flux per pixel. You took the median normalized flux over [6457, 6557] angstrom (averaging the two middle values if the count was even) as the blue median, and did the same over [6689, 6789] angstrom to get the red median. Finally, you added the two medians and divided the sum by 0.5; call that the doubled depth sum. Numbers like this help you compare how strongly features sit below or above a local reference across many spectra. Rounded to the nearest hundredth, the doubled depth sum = 4.03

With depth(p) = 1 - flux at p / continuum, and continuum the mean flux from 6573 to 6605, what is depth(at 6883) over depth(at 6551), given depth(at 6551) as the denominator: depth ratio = -4.9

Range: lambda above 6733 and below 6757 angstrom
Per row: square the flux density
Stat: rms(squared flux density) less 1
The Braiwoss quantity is 243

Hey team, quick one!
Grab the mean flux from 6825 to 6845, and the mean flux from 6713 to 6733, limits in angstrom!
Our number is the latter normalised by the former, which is 1.04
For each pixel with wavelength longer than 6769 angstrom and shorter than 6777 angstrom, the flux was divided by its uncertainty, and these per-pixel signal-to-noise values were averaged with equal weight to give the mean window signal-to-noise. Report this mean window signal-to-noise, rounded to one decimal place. 43.7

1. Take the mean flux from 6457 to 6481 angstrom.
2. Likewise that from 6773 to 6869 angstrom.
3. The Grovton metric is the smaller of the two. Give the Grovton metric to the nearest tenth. 15.1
